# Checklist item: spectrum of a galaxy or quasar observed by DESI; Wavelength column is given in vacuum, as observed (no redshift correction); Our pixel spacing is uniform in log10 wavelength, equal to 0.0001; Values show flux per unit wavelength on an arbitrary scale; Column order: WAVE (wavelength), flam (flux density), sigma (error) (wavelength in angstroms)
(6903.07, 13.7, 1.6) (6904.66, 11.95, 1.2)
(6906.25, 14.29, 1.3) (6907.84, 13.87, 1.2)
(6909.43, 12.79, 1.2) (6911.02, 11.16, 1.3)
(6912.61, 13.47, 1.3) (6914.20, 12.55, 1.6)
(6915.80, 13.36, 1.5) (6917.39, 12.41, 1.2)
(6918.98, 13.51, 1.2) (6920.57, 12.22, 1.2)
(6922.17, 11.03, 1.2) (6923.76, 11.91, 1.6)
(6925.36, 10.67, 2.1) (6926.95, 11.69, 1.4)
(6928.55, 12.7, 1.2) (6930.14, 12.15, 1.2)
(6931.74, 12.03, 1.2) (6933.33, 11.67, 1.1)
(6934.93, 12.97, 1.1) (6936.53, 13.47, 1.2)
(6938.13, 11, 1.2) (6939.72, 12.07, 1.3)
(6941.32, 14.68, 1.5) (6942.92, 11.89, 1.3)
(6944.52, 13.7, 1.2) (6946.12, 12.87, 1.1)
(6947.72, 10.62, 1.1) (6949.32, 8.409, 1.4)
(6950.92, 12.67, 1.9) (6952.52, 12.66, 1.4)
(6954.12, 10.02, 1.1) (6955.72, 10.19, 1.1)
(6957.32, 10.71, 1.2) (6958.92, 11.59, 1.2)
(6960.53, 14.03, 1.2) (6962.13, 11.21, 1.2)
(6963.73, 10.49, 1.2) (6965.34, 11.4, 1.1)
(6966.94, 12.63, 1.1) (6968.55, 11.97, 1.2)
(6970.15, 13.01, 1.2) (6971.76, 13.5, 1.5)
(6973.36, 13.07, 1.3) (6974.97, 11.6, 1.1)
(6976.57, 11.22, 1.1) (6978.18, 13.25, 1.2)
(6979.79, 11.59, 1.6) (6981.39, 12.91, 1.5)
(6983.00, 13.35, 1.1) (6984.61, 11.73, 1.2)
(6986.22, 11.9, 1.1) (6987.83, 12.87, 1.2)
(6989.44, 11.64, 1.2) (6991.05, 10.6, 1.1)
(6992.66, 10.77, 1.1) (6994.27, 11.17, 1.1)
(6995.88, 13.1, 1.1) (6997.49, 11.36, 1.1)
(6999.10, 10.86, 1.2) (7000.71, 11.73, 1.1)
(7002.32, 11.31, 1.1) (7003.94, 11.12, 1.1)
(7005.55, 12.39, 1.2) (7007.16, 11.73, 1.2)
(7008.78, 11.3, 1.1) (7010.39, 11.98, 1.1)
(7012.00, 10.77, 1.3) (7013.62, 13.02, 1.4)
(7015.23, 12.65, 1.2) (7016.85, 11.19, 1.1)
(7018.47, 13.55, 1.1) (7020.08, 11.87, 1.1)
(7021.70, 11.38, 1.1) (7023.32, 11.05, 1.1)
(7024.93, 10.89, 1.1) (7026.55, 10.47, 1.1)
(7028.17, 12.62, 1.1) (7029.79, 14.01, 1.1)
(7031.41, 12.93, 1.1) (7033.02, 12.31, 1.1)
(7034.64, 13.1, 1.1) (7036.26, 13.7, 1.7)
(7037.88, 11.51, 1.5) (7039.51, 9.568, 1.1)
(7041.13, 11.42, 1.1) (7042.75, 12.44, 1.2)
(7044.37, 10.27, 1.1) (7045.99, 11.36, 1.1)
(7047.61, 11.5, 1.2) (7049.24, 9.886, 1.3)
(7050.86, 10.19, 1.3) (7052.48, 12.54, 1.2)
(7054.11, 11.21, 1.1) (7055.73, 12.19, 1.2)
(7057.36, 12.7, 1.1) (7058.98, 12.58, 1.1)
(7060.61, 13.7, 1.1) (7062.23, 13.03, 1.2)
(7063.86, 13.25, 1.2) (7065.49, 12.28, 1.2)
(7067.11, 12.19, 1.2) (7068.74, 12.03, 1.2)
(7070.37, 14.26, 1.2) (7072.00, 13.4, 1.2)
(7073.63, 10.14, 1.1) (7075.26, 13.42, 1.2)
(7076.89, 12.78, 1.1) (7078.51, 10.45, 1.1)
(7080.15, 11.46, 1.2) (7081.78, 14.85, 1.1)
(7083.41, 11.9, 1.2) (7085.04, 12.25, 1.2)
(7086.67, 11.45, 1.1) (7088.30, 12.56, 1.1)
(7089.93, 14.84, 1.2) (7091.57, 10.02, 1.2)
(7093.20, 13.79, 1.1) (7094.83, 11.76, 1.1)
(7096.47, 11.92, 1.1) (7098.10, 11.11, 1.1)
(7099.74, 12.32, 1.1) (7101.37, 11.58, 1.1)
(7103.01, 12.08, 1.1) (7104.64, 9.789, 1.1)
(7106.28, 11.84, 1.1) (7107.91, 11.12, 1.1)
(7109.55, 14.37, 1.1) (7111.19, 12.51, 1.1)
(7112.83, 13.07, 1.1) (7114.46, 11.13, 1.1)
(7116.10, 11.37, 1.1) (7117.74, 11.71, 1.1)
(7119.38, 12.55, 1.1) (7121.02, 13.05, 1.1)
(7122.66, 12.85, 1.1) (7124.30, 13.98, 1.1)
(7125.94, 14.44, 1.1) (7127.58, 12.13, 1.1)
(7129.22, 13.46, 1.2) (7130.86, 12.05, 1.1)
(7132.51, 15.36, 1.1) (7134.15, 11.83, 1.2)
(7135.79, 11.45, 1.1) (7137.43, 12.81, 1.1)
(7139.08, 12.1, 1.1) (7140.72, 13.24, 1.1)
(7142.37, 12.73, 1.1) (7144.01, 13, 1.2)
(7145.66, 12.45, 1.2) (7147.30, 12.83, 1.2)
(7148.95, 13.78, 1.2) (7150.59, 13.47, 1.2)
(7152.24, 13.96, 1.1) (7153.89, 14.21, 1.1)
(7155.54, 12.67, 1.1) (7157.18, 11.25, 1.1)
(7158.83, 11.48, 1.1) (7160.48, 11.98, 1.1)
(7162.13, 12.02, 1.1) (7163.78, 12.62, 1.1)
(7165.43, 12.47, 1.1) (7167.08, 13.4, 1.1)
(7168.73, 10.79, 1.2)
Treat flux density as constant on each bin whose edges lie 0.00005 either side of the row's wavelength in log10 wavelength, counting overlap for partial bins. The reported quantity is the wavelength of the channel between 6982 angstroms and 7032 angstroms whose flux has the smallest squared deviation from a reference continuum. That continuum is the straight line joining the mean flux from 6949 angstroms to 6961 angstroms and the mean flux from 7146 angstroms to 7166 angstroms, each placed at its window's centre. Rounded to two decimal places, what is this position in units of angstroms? 7007.16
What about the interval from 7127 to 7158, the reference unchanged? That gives 7155.54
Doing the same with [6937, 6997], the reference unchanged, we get 6965.34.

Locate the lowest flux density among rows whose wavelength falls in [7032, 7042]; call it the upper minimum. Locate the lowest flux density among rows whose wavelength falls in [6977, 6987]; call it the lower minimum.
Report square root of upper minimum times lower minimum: 10.5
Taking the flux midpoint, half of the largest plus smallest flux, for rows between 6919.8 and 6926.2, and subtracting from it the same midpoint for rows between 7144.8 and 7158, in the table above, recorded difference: -1.3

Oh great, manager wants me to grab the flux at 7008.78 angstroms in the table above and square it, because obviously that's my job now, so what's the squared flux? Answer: 128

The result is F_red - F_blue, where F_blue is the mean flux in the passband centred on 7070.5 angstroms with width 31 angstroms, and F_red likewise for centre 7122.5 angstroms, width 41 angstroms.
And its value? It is -0.05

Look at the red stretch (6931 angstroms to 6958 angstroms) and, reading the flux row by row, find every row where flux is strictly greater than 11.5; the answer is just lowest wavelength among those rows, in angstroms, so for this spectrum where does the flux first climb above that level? 6931.74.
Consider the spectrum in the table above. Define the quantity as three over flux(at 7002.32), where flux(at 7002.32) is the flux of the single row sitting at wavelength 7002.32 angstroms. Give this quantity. 0.265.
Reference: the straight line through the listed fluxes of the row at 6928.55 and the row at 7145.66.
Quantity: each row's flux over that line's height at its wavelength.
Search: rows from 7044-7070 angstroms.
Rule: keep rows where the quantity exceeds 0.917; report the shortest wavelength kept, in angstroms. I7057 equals 7052.48 angstroms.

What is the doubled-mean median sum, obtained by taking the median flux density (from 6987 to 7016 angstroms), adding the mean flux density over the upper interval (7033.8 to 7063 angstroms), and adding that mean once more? 35.2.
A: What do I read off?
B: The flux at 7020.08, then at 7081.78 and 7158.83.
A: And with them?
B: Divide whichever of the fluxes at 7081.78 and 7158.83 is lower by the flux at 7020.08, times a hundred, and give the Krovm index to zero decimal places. 97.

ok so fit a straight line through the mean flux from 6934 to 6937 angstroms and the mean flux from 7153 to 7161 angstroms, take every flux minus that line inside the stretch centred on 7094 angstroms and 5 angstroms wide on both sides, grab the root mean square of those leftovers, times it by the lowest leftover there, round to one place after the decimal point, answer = -4.2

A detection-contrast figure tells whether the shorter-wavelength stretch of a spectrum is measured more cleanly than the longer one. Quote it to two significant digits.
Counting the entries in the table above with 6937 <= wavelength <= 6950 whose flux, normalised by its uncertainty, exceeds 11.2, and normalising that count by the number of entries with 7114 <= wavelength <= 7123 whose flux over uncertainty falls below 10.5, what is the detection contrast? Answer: 1.0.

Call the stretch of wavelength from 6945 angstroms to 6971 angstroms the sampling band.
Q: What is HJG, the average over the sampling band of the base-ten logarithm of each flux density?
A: 1.06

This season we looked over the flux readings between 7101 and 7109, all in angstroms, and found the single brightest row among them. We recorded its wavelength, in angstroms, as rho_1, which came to 7103.01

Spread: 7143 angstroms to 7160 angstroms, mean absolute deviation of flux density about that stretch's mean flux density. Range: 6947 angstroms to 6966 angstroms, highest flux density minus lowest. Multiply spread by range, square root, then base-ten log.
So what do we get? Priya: 0.319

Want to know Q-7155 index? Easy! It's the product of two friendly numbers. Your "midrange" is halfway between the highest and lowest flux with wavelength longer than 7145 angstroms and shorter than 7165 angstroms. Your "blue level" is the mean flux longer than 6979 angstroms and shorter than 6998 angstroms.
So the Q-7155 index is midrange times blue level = 152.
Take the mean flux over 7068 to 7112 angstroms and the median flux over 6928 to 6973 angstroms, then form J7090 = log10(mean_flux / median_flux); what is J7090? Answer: 0.006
